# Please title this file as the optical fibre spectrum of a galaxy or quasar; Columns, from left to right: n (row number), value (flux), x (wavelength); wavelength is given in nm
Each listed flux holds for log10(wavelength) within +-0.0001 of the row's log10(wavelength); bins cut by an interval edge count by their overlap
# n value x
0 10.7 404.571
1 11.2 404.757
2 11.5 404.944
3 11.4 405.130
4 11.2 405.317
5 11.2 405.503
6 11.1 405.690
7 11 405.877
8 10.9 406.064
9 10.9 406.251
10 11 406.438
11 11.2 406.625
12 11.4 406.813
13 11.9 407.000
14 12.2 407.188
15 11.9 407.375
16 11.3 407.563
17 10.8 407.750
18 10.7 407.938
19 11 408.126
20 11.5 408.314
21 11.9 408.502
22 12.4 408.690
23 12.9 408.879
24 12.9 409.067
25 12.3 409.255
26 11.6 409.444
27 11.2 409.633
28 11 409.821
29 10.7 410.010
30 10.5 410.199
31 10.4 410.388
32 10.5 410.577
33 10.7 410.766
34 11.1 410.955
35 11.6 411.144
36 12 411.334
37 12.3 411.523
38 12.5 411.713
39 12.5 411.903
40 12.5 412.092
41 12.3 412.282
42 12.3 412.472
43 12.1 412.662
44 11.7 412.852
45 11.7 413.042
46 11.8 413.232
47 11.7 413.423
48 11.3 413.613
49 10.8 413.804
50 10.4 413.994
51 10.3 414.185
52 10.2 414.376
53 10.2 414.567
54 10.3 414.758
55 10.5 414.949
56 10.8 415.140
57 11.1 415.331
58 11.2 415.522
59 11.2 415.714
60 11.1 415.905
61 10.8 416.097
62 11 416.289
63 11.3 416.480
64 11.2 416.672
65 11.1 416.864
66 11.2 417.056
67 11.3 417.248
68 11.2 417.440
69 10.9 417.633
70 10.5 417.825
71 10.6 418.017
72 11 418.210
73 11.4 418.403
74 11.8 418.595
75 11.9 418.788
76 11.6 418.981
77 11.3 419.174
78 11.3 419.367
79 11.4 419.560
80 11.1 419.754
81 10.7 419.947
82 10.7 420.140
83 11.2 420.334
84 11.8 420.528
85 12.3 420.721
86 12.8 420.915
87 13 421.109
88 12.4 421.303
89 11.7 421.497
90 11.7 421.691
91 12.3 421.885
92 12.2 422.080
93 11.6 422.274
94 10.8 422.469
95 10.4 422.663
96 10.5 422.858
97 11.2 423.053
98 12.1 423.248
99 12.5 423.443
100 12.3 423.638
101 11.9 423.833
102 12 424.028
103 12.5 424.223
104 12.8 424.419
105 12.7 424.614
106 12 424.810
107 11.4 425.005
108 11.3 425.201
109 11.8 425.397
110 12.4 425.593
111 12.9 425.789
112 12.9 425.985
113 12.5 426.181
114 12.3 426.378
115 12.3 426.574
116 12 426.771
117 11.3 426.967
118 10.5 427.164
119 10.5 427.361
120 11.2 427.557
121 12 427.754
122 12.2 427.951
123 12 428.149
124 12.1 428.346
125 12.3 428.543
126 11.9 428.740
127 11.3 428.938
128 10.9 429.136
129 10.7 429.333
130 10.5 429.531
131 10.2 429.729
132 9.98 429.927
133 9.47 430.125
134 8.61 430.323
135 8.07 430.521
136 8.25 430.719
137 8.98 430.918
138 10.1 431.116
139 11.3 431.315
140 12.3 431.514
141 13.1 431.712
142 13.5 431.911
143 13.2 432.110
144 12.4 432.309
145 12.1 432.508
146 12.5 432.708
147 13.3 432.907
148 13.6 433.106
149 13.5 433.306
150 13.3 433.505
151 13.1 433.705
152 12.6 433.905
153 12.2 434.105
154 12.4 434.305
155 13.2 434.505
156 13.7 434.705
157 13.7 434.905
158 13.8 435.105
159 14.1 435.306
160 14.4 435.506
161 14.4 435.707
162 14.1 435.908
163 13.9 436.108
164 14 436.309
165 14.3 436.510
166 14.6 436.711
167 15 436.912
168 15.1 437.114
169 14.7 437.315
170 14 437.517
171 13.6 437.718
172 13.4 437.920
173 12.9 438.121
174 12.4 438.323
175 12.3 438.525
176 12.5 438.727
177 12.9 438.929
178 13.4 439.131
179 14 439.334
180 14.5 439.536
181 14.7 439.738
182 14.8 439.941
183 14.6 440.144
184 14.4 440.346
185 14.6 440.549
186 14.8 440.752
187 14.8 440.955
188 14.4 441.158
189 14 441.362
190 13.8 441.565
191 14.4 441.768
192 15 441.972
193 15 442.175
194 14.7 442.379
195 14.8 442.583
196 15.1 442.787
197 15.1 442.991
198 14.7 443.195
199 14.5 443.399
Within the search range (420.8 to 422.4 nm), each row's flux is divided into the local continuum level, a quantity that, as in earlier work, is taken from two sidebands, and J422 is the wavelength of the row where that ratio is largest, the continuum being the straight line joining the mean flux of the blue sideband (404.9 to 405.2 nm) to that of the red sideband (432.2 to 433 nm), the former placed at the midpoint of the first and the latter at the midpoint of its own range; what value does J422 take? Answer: 422.274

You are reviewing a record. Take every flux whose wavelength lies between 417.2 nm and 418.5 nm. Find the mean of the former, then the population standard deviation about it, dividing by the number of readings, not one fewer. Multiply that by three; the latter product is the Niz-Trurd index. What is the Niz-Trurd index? 0.95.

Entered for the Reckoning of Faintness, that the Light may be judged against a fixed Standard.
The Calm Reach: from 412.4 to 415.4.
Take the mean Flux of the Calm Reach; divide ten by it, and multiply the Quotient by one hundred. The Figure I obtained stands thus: 90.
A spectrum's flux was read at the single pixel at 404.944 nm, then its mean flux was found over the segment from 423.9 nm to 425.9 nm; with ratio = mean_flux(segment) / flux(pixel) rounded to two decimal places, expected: 1.06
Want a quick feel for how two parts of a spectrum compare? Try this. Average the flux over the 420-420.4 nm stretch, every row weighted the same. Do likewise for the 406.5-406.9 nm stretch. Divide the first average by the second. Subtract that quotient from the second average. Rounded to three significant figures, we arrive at 10.3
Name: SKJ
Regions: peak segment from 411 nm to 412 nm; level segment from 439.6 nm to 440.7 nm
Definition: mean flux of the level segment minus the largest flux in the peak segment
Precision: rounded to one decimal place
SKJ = 2.1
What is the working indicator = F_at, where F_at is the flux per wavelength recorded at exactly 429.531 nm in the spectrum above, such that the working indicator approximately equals 10.5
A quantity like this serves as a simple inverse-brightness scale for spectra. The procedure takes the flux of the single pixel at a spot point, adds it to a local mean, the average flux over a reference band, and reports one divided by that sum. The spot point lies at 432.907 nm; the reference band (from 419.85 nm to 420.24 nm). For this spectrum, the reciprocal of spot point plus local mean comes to 0.042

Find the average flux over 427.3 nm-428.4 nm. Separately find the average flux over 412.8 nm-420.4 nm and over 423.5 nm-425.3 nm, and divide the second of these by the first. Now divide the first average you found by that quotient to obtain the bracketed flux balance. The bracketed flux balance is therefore 10.7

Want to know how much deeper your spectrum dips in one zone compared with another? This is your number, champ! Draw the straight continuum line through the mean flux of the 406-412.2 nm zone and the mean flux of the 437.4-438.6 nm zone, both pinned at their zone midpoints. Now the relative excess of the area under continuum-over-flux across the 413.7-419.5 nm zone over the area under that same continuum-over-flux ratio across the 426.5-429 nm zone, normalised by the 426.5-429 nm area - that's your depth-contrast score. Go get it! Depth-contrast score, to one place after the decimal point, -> 1.3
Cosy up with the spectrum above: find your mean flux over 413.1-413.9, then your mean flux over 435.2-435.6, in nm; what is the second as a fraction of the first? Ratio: 1.25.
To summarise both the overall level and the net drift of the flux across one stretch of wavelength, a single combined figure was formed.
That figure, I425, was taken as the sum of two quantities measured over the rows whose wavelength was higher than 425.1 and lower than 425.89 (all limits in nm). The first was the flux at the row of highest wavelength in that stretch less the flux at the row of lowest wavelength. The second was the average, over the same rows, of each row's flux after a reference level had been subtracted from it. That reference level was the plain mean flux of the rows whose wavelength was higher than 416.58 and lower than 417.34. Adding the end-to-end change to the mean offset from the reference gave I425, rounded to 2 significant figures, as 2.5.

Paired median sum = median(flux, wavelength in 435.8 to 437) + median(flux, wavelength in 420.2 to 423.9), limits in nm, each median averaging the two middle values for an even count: 26.1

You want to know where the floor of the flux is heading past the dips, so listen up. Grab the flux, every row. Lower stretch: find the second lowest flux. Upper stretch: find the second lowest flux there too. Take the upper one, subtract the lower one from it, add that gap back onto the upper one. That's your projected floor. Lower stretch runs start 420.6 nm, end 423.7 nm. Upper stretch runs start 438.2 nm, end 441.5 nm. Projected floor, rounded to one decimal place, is 14.3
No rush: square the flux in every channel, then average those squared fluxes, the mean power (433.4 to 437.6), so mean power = 192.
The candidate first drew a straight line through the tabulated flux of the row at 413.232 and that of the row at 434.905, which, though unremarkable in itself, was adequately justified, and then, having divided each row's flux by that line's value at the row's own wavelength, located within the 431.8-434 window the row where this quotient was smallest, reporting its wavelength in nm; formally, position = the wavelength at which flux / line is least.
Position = 432.508 nm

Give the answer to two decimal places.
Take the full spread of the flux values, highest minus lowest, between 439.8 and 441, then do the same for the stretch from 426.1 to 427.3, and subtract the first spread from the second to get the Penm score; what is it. 1.60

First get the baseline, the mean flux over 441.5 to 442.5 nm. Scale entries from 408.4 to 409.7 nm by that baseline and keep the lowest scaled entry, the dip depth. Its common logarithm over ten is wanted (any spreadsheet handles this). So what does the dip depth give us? -0.0115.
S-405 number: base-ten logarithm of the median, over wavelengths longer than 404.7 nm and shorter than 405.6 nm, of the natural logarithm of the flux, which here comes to 0.383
